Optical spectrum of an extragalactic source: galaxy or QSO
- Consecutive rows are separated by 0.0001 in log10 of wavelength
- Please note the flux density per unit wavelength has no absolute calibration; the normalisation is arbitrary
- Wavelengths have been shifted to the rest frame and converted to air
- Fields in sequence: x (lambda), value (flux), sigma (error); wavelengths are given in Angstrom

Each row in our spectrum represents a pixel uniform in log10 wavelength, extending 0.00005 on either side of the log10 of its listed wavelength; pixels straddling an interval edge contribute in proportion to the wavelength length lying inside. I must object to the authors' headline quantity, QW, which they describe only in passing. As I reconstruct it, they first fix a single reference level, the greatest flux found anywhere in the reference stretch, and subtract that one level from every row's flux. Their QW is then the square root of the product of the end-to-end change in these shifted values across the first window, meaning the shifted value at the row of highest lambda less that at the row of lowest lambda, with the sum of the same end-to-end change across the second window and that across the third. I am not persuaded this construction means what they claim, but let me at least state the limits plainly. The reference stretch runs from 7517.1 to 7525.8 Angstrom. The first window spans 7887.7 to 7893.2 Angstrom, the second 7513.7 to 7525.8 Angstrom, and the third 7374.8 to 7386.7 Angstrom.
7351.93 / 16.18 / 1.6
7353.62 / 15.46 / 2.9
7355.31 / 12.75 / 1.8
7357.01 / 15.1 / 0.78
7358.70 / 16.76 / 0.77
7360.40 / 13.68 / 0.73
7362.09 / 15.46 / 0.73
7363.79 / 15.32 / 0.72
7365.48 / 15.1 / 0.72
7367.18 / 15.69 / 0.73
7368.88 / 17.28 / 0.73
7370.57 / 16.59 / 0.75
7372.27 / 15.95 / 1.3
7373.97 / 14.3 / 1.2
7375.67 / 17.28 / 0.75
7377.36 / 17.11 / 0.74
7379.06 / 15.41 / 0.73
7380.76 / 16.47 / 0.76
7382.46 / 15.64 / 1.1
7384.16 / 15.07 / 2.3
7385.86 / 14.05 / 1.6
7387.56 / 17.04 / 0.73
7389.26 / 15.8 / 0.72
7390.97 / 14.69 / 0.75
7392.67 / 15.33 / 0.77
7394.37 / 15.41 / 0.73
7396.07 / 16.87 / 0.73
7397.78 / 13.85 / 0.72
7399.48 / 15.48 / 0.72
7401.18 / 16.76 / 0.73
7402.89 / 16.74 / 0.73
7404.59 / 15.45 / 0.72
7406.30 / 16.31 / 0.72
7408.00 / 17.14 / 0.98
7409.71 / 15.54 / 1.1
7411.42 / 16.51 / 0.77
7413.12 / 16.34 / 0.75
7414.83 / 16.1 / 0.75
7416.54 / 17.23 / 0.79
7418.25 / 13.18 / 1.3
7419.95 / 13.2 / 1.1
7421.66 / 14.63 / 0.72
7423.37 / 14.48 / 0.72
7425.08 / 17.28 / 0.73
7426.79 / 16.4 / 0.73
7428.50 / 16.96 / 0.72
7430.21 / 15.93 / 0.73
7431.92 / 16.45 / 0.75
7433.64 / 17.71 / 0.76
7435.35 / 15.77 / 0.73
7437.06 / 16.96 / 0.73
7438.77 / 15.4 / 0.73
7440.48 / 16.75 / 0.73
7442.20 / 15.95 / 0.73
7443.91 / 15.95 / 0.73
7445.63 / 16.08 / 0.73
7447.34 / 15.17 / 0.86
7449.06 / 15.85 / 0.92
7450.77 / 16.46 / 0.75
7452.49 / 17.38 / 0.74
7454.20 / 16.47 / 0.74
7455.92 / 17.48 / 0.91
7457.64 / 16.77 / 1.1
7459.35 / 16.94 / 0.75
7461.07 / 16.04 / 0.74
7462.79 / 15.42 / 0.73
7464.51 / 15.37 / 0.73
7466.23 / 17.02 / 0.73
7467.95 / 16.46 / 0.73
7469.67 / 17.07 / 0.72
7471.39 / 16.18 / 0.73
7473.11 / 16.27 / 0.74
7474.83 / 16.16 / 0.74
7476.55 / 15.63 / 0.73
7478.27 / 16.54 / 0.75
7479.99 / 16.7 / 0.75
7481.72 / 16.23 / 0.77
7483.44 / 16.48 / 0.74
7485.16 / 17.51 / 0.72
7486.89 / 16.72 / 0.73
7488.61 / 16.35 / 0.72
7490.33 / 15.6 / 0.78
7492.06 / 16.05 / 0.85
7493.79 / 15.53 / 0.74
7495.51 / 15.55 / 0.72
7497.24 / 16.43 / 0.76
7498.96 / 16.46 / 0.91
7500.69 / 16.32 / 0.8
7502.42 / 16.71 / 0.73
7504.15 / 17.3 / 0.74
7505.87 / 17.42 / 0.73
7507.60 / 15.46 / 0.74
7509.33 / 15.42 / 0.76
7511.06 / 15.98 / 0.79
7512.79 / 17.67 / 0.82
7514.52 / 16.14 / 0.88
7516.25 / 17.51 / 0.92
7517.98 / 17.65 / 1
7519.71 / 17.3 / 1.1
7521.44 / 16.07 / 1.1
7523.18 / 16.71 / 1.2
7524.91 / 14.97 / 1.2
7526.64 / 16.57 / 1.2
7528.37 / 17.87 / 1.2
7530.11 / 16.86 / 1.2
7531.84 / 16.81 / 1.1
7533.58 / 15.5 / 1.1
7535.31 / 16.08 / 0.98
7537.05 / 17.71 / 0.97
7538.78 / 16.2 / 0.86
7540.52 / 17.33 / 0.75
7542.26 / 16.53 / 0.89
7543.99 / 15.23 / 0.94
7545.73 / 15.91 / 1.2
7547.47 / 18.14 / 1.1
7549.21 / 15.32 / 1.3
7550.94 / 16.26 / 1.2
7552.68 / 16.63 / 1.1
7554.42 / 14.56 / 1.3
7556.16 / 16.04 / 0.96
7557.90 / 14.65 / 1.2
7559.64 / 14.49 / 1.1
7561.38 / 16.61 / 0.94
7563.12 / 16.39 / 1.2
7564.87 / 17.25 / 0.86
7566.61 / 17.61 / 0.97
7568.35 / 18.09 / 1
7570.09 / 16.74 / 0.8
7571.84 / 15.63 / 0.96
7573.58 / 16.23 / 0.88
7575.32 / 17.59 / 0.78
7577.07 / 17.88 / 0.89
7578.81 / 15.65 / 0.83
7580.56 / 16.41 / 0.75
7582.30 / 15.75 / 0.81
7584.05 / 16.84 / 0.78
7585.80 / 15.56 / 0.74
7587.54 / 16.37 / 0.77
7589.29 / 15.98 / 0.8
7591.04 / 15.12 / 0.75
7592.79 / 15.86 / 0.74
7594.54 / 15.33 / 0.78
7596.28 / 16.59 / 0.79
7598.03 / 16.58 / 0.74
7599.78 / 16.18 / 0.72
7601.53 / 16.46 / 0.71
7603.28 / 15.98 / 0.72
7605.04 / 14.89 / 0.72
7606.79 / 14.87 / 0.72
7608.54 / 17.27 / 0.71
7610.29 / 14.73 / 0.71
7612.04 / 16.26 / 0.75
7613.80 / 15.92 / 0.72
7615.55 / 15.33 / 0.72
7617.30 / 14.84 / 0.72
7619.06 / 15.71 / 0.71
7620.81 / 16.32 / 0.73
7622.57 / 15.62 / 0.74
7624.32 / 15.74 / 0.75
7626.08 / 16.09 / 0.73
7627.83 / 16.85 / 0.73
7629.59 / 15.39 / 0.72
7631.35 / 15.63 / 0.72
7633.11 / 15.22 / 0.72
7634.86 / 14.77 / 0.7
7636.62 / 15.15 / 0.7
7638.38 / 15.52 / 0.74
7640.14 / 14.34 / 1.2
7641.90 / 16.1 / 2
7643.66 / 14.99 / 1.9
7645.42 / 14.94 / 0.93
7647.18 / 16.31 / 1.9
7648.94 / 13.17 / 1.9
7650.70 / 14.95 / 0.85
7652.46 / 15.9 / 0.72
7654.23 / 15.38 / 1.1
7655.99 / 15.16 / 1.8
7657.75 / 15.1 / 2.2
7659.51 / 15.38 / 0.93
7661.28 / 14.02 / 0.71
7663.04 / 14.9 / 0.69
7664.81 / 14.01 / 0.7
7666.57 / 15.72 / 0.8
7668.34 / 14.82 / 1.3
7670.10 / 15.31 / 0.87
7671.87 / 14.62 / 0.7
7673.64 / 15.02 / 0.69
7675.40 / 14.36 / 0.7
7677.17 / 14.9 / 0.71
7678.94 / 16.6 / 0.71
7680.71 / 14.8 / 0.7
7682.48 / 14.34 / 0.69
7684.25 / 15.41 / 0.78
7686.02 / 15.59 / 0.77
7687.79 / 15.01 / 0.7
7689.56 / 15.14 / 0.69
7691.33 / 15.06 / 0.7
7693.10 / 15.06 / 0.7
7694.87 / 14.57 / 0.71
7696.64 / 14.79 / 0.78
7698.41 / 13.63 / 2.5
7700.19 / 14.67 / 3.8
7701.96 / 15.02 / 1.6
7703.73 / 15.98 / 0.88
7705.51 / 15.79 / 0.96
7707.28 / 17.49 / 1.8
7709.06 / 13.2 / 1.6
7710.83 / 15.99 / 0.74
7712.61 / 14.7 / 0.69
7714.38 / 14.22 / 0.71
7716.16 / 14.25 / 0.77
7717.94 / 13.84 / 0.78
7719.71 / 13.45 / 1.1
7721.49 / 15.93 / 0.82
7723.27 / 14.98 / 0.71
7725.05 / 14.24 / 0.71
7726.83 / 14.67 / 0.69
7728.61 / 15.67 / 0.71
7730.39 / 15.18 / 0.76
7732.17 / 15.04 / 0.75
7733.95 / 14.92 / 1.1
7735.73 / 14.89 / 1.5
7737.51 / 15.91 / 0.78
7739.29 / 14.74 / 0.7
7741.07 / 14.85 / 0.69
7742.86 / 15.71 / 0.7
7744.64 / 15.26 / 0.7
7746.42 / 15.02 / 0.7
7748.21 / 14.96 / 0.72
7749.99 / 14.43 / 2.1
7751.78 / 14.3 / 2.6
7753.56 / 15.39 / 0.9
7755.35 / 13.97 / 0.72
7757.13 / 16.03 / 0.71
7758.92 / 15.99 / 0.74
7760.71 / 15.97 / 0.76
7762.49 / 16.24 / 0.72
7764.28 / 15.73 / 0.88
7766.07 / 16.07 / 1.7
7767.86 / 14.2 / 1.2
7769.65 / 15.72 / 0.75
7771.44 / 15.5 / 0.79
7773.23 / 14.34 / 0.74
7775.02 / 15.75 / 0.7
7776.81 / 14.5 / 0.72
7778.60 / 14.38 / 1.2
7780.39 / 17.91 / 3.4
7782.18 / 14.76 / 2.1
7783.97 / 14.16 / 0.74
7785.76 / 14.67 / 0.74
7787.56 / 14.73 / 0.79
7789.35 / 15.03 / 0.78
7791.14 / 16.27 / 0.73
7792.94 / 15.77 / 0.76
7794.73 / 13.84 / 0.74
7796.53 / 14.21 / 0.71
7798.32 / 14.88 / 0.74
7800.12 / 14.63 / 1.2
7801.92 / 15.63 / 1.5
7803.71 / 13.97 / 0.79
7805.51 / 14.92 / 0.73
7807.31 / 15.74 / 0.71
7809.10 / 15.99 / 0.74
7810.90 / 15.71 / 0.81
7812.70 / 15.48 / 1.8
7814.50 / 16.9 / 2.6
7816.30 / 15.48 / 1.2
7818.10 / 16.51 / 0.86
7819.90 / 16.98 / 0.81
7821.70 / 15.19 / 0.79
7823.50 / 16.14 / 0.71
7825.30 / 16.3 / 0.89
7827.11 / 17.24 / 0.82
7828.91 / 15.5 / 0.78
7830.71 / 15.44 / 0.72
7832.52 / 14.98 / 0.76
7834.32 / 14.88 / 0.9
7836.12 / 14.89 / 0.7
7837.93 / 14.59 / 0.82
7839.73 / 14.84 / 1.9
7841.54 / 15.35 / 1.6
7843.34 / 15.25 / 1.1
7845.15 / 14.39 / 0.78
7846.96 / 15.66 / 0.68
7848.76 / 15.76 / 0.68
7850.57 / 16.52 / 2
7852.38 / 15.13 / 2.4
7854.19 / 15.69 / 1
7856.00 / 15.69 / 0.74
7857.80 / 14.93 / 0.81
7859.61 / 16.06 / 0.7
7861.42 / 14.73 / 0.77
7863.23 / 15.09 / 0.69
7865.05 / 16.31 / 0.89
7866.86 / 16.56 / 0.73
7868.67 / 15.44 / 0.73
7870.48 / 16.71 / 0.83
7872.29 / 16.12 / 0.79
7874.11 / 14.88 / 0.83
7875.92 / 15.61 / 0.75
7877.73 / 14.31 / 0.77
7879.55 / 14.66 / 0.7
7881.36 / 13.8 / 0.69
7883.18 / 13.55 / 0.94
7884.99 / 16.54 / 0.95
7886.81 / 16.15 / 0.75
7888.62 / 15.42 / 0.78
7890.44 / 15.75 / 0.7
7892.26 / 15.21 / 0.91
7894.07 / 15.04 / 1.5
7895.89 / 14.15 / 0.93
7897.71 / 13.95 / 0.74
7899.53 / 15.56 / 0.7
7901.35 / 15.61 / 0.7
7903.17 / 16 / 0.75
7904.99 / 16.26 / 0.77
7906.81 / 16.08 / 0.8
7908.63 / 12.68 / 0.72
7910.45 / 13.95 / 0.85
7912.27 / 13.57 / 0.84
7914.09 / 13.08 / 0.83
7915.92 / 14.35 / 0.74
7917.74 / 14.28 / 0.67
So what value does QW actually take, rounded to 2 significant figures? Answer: 0.96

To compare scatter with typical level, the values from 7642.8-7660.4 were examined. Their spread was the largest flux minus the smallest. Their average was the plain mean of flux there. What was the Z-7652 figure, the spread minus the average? -12.0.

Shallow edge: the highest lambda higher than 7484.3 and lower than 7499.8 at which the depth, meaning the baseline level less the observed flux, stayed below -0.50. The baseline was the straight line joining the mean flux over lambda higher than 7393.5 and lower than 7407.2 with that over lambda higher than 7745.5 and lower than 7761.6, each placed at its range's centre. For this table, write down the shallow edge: 7498.96 Angstrom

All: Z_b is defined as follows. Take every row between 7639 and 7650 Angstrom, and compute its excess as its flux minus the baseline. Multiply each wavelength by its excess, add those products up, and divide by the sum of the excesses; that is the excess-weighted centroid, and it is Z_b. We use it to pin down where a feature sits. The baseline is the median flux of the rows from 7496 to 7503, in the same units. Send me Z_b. 7645.1 Angstrom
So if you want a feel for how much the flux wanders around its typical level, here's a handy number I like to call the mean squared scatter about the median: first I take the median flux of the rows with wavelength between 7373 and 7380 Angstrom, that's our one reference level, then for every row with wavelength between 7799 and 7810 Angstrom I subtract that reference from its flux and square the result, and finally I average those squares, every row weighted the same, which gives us 1.7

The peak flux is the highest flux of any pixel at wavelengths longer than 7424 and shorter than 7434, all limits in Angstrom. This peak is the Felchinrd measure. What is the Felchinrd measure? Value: 17.71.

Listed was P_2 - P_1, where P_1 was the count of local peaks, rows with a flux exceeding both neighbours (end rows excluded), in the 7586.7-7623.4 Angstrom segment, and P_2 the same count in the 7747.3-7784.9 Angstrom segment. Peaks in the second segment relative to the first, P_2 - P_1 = 1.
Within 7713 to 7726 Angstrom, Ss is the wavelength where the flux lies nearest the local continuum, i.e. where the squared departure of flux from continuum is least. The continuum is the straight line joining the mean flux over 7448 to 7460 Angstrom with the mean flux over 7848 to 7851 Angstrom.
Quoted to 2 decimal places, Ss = 7721.49 Angstrom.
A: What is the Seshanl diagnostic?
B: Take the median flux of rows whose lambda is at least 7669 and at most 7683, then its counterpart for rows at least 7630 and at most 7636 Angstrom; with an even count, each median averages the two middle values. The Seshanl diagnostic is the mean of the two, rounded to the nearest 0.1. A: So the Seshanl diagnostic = 15.0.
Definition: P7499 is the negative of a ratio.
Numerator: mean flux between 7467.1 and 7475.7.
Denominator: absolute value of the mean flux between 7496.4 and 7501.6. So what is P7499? -1.00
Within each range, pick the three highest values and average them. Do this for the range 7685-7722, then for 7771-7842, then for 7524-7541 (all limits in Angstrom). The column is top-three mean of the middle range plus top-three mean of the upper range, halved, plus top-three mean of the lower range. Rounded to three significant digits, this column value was 34.6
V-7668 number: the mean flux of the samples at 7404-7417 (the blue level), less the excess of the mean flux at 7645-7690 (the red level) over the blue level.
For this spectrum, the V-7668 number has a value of 17.6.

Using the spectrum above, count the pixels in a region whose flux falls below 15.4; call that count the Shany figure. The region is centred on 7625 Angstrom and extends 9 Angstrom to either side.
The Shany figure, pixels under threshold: 3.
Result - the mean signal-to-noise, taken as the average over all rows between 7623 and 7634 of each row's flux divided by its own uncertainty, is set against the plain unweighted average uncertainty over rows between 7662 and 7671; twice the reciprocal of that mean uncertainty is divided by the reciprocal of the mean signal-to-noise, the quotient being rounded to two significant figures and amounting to 50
